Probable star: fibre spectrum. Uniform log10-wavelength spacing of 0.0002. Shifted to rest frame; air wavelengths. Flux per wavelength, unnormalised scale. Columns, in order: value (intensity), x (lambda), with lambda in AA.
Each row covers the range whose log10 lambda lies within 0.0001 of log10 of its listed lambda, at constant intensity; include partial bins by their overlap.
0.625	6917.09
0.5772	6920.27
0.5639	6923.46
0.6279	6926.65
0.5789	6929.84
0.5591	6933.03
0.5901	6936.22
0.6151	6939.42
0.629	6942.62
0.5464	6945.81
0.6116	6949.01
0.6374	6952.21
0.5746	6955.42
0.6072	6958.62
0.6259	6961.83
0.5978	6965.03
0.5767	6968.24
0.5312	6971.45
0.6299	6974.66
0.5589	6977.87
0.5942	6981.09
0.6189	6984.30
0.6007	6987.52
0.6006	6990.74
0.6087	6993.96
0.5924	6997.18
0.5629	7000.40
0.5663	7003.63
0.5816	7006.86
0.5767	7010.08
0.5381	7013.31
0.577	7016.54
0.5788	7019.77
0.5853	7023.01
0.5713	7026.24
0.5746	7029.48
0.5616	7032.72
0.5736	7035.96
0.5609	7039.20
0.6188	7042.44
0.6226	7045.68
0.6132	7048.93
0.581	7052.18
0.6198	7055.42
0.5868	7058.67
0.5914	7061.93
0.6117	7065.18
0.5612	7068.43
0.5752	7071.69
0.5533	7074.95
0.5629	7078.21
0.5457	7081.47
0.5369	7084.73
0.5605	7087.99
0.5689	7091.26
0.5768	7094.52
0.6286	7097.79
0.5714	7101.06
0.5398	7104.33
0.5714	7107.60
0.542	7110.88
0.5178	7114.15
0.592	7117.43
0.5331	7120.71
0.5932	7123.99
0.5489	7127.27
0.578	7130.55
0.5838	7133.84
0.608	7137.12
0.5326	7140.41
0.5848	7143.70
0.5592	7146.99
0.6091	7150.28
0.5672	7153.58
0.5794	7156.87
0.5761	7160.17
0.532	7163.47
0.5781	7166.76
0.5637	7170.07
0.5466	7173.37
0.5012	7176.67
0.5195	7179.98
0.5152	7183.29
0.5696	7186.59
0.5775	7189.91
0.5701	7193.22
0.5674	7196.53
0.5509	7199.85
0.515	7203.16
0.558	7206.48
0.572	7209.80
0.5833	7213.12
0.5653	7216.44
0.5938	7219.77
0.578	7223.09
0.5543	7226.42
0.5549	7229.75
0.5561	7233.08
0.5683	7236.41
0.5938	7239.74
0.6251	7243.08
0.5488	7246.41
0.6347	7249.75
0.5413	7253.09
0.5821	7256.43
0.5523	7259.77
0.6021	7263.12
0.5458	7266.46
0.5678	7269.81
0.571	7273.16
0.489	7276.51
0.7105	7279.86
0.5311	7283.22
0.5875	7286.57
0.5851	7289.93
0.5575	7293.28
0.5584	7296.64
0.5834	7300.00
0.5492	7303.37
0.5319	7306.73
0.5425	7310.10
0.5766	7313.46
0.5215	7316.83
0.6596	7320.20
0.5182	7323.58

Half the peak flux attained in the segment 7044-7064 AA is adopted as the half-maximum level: 0.311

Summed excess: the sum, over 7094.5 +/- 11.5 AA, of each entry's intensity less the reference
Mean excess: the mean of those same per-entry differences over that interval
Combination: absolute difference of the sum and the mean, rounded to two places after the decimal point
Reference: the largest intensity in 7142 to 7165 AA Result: 0.24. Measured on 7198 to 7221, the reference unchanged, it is 0.28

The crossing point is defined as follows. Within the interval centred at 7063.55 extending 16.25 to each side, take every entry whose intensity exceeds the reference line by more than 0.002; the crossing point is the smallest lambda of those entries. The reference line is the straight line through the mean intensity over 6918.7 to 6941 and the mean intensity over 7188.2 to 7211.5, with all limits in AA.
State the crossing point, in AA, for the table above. 7048.93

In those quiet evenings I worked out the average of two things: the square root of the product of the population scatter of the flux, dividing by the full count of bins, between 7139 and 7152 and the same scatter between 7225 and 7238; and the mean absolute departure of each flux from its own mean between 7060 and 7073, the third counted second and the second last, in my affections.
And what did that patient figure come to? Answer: 0.015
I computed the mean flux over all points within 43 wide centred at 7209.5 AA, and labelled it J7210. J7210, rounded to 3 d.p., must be 0.565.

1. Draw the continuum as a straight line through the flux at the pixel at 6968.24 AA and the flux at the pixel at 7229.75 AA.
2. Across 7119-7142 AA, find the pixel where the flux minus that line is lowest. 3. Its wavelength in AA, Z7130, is 7120.71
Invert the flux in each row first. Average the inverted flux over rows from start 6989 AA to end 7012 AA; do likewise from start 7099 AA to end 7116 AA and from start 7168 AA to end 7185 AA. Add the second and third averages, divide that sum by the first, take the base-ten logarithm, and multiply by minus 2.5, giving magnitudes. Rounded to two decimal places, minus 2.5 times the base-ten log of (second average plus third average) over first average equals -0.84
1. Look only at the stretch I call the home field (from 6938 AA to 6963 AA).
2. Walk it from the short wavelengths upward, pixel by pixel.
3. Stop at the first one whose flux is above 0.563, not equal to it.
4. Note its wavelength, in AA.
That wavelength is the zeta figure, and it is 6939.42 AA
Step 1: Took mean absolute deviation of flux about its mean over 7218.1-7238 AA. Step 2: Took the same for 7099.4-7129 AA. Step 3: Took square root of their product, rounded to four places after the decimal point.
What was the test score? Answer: 0.0168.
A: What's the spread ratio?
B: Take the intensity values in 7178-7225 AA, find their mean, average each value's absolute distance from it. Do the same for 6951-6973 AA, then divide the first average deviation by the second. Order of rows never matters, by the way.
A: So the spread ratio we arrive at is 0.73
